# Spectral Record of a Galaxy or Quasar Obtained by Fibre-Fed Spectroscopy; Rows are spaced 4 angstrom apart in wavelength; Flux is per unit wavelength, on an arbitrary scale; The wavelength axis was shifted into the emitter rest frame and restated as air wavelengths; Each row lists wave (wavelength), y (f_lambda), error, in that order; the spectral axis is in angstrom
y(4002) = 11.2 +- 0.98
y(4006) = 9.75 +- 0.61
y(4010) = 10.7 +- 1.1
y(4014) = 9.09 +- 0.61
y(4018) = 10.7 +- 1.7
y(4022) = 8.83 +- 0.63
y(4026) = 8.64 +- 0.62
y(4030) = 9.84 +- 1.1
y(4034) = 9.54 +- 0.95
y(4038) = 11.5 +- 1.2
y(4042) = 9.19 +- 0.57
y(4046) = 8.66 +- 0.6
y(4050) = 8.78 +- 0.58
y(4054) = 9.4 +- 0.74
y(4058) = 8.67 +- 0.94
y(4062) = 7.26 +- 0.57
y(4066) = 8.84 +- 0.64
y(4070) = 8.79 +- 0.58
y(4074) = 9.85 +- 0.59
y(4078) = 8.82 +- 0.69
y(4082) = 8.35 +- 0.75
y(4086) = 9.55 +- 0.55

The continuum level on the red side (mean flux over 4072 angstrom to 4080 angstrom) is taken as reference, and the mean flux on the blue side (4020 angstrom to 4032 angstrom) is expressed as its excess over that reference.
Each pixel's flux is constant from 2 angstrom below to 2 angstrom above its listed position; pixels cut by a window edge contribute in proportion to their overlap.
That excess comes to -0.23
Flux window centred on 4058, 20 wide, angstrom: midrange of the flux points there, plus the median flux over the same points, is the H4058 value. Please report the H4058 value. 17.1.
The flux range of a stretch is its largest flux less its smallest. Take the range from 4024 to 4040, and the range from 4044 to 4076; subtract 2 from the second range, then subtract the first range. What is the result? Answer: -2.3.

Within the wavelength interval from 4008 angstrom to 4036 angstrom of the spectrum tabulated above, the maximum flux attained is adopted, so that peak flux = 10.7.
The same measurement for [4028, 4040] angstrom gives 11.5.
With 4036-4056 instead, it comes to 11.5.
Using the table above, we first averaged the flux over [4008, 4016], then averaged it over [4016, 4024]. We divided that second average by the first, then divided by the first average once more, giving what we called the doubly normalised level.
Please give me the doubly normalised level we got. 0.100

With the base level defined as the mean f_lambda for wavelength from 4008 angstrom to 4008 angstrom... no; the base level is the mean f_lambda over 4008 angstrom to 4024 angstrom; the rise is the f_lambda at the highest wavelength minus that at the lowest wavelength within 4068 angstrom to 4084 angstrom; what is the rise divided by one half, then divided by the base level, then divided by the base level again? -0.009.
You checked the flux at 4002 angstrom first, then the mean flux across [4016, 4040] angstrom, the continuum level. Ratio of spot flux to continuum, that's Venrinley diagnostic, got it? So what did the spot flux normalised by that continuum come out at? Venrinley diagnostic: 1.14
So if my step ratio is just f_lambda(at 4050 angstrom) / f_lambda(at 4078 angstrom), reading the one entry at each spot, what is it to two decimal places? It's 1.00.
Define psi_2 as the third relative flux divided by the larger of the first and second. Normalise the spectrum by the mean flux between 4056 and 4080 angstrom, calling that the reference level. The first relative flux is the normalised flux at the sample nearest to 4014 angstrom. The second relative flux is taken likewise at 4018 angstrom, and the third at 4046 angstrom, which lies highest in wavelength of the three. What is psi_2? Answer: 0.809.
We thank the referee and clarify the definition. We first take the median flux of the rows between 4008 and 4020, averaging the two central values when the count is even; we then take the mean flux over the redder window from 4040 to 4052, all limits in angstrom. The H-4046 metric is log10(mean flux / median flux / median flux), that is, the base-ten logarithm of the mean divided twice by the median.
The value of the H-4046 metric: -1.11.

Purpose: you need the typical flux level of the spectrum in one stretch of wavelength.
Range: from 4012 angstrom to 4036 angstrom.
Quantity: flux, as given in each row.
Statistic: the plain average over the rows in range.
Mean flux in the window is 9.4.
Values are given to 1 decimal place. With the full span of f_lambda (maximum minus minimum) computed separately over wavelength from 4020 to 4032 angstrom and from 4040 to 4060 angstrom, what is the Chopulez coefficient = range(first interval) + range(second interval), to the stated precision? 1.9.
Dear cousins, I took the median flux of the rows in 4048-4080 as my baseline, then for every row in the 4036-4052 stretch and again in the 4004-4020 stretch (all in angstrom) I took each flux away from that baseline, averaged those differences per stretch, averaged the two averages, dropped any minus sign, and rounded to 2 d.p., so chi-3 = 0.99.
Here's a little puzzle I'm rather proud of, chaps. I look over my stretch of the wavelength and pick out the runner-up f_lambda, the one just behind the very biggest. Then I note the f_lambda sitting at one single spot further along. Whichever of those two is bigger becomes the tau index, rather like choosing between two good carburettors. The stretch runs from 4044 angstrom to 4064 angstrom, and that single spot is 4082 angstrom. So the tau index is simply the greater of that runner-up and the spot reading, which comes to 8.8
